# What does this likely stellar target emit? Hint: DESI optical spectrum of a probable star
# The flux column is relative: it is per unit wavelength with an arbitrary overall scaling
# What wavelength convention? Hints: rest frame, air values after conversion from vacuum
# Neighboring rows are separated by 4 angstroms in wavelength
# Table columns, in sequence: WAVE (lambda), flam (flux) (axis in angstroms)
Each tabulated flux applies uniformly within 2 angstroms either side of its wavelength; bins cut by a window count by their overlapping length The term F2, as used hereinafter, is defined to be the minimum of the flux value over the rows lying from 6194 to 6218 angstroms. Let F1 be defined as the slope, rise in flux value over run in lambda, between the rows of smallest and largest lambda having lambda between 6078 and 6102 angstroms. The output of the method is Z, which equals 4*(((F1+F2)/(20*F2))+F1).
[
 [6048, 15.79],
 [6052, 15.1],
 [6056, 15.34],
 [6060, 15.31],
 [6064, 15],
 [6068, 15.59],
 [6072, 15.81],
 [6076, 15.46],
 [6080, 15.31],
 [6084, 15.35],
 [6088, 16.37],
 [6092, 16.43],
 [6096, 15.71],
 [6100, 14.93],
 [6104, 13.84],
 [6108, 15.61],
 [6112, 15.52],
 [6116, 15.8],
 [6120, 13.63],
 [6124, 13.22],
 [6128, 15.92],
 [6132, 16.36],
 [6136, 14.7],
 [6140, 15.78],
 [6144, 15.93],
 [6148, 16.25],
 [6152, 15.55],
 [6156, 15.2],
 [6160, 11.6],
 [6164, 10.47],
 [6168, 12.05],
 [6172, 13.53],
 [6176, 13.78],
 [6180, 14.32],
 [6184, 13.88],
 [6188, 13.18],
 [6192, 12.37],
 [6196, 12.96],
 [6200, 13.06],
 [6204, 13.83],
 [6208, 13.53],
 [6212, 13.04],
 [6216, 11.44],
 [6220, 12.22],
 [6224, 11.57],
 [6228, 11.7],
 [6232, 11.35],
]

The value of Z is 0.12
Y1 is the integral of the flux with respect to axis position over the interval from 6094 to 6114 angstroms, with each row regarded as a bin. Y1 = 302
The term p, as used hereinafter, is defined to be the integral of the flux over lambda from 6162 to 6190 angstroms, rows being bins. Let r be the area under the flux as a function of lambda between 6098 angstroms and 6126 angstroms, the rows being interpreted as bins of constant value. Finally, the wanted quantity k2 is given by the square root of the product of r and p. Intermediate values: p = 365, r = 410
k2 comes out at 387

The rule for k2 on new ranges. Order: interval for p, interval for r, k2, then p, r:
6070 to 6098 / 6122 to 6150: 437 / 442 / 433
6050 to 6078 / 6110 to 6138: 425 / 430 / 421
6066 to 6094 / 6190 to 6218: 399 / 441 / 361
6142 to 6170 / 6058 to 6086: 409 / 388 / 431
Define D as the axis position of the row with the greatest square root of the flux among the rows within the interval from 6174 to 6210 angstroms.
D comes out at 6180 angstroms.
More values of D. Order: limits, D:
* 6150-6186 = 6152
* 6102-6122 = 6116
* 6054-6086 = 6072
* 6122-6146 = 6132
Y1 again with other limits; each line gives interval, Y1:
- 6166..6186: 270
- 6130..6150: 316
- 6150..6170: 259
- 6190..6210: 263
